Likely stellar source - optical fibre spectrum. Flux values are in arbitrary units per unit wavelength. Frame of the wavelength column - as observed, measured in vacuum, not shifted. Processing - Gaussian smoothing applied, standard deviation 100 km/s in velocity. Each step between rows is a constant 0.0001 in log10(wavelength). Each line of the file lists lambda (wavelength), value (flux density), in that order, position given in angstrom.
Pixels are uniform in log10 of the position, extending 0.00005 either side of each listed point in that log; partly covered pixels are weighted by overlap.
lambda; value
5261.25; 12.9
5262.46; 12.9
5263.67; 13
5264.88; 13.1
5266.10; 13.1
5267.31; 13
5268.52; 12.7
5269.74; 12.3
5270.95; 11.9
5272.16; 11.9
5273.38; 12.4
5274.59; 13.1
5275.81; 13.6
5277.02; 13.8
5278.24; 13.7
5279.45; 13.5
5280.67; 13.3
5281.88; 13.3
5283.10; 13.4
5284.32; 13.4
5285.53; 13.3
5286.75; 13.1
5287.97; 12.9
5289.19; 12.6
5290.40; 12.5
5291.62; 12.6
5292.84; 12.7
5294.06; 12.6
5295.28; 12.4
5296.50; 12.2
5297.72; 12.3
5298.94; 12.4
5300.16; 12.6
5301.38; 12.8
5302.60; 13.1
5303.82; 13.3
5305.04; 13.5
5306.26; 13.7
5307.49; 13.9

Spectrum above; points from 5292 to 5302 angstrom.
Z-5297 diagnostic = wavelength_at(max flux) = 5301.38 angstrom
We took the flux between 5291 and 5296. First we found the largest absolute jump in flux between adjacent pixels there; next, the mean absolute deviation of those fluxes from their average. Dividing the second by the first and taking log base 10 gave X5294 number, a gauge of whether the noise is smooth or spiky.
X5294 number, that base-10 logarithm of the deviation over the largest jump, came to -0.36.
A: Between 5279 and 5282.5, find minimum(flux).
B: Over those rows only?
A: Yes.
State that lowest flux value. 13.3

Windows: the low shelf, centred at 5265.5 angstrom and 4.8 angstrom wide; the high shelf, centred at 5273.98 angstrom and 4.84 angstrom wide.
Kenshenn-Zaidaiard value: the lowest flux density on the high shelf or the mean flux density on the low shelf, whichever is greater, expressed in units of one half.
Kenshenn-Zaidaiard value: 26.1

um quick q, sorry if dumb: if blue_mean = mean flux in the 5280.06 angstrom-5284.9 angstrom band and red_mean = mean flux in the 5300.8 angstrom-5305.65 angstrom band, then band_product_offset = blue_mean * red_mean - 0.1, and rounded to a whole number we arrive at 176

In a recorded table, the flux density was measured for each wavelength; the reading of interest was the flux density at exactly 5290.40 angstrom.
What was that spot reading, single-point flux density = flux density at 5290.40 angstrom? 12.5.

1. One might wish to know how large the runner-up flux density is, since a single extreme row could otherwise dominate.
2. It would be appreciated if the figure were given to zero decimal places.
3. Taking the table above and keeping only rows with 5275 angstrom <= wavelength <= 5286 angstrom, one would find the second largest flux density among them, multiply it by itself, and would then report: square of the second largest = 188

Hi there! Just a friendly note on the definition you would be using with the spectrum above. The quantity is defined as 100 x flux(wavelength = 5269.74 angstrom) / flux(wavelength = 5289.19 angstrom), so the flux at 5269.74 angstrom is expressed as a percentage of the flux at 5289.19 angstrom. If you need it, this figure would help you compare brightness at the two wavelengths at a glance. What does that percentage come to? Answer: 98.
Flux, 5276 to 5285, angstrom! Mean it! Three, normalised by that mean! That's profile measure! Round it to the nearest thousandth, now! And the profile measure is 0.222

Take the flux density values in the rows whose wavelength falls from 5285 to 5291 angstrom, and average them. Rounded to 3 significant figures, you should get 12.9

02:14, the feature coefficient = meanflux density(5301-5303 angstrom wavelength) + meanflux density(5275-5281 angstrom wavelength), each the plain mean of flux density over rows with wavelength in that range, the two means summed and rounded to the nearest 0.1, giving 26.5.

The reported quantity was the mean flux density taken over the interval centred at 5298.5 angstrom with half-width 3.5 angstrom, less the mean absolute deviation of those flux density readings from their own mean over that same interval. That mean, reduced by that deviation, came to 12.3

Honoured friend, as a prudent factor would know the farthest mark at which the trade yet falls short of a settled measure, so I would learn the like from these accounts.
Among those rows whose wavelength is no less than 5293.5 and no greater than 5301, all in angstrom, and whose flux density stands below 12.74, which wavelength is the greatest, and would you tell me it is 5300.16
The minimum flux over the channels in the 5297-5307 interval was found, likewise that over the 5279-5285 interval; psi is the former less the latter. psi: -1.0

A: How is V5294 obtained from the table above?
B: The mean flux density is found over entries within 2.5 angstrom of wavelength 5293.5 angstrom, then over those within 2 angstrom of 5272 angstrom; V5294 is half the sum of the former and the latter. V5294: 12.3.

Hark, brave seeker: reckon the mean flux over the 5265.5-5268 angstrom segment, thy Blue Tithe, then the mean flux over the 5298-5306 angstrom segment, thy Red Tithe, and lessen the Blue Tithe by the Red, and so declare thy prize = 0.1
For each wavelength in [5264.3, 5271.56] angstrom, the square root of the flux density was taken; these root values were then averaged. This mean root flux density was 3.56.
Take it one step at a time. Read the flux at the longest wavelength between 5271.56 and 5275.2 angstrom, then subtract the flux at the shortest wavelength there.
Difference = 1.2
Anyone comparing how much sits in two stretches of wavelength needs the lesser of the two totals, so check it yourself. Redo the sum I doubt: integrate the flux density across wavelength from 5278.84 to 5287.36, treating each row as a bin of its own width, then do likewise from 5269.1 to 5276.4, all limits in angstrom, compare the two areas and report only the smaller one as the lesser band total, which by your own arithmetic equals 91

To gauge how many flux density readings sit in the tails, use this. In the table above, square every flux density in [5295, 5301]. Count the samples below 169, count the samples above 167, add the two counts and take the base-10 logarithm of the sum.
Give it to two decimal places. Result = 0.70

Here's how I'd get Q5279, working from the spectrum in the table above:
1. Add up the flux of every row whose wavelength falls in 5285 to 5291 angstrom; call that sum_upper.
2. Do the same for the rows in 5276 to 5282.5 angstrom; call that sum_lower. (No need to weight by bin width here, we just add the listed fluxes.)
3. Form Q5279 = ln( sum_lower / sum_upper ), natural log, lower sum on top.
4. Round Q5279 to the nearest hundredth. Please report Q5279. 0.05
